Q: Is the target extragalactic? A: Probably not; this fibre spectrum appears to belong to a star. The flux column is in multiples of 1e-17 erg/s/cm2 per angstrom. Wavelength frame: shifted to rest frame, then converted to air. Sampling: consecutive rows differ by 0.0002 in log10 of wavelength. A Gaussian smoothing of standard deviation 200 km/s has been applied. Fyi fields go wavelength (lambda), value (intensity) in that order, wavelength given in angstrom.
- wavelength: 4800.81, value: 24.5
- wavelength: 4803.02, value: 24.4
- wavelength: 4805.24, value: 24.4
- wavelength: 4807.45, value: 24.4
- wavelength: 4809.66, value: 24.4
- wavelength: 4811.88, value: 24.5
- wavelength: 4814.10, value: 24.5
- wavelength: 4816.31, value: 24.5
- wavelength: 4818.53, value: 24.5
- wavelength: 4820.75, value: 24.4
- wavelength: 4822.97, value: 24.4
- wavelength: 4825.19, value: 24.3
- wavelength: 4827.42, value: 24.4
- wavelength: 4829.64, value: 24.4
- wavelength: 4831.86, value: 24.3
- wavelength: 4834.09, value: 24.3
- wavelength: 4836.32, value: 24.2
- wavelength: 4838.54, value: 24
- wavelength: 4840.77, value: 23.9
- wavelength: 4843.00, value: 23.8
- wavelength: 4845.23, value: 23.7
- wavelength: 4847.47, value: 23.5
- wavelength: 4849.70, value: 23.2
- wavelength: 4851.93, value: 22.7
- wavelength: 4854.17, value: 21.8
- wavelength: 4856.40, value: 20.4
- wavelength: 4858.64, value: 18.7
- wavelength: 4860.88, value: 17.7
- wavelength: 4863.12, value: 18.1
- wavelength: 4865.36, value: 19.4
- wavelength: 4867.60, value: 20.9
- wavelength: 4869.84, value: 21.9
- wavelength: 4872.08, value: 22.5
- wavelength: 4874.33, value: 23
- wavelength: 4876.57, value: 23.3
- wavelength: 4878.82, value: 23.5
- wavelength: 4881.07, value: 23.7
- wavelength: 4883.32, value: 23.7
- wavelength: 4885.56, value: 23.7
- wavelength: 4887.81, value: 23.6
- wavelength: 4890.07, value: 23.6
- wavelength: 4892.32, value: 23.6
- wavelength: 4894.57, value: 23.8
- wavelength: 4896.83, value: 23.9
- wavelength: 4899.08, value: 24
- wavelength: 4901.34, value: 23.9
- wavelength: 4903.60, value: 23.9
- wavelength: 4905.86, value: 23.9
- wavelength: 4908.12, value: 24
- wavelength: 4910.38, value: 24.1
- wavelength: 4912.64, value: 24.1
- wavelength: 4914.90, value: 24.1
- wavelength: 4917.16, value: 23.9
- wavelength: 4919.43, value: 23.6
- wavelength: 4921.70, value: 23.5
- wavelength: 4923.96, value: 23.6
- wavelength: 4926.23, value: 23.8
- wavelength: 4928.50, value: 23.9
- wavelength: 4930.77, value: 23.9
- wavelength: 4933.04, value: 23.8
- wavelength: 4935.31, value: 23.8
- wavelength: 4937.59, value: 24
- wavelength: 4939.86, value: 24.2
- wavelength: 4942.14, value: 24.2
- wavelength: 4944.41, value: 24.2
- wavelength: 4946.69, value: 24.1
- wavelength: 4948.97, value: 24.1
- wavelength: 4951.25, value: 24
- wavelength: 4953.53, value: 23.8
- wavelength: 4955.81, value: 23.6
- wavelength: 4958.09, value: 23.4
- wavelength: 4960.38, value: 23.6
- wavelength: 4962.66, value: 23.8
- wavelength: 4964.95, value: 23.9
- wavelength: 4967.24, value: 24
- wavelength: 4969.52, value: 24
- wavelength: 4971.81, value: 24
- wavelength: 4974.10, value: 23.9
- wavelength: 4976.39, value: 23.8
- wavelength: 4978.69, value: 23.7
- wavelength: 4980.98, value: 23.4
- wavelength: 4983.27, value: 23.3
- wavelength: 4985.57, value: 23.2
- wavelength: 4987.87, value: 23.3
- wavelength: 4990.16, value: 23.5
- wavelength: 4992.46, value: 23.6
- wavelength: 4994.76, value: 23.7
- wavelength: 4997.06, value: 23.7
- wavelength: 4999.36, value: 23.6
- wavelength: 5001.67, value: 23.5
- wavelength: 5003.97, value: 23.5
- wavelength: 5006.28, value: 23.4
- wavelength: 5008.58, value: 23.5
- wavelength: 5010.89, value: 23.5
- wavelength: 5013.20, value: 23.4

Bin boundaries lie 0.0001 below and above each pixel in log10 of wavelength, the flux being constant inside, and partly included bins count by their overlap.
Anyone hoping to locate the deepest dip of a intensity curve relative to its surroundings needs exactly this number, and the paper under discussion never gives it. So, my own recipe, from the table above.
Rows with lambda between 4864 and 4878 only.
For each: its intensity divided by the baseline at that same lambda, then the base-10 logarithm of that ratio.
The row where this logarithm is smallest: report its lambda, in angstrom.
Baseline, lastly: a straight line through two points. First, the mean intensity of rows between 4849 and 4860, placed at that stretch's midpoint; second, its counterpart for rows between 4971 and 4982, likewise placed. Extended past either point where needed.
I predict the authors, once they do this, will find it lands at 4865.36 angstrom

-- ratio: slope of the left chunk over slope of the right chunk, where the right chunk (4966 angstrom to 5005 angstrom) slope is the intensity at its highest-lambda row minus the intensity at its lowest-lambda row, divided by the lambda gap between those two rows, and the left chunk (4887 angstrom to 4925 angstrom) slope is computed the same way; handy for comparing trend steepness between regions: 0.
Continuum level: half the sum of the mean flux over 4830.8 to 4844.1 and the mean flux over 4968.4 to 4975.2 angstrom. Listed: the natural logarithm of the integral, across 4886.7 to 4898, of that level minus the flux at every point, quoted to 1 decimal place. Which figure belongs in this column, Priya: 1.3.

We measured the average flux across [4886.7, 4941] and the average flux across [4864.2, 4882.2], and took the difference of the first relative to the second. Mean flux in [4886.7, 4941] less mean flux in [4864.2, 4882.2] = 1.6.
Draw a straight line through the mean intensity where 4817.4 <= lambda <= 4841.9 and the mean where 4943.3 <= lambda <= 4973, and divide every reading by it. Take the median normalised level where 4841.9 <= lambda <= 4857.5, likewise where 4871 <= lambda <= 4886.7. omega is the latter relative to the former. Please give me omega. 1.02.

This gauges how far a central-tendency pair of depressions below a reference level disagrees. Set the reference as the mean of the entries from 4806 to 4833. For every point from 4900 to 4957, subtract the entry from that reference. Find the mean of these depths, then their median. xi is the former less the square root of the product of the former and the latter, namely -0.010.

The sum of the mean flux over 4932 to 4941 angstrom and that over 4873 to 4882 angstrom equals 47.3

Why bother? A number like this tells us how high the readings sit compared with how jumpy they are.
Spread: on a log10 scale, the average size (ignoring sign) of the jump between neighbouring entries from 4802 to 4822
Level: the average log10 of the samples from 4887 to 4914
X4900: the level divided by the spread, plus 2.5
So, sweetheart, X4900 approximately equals 3105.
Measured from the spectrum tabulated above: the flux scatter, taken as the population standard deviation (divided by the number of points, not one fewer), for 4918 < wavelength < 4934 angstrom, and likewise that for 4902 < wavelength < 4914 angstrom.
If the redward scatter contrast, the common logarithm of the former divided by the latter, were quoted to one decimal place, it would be 0.2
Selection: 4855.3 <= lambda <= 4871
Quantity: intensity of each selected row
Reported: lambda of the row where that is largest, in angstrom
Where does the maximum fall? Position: 4869.84 angstrom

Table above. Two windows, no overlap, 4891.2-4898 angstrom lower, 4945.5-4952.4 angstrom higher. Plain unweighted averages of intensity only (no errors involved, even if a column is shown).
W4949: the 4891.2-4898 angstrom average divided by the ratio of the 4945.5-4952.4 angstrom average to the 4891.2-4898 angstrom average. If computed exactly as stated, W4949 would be 23.5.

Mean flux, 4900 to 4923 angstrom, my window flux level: 23.9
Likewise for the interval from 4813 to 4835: 24.4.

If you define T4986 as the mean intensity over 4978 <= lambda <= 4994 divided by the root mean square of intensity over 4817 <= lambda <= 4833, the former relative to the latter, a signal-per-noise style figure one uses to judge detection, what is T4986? 0.96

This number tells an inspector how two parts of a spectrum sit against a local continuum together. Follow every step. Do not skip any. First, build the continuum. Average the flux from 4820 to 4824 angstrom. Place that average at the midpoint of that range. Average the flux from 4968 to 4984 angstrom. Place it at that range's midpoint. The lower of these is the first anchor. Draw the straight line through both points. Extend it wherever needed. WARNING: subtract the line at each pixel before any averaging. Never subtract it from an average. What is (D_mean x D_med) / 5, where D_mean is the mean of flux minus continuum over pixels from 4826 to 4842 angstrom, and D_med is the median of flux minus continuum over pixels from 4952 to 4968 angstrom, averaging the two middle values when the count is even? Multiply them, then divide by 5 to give 0.00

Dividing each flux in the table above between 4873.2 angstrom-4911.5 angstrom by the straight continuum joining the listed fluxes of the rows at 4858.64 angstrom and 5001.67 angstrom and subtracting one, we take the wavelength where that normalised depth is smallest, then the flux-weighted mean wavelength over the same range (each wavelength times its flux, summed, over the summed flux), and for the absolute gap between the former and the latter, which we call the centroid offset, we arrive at 13.4 angstrom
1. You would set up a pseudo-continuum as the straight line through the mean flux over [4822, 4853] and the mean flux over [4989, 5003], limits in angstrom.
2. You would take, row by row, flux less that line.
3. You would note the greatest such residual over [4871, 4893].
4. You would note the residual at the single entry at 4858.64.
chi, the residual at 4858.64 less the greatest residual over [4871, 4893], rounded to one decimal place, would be -5.1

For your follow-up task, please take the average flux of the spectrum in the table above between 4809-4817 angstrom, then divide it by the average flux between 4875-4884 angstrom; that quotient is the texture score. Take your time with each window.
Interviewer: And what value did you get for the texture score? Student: 1.04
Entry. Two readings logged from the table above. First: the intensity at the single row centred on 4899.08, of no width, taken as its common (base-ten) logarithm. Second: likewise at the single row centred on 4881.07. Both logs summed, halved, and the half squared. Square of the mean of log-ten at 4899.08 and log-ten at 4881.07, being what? 1.90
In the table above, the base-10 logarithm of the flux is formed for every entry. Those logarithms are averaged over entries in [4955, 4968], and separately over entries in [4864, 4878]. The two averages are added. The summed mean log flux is 2.71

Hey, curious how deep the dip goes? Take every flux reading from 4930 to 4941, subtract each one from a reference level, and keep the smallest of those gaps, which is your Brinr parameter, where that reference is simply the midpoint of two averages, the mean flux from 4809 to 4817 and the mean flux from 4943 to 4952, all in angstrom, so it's 0.09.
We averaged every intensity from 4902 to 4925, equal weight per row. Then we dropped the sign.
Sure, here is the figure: 23.9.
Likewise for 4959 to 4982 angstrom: 23.8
